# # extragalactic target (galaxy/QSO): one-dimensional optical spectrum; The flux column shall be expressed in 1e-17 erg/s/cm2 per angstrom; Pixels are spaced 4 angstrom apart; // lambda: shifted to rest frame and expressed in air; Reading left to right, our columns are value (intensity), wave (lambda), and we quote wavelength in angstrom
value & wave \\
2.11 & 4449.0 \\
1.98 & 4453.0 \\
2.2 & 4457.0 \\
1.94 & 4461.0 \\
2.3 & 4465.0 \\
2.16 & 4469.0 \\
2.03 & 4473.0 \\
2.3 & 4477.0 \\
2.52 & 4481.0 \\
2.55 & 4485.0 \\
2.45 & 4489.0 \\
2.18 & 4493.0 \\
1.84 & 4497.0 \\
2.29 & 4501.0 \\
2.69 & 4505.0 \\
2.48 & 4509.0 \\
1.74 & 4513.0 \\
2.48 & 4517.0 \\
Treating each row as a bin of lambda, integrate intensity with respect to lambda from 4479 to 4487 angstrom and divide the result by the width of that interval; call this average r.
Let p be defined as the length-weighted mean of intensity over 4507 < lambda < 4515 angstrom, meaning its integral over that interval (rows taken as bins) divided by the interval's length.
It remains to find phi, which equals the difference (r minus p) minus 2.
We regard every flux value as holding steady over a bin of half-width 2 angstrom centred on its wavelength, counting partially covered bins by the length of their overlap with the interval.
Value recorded -1.6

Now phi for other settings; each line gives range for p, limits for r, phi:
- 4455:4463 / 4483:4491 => -1.6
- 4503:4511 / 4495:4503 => -2.5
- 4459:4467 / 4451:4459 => -2.0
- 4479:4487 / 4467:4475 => -2.4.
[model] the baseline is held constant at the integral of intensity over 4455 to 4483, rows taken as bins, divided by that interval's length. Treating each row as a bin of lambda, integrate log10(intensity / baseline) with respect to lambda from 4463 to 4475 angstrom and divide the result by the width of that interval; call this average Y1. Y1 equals -0.01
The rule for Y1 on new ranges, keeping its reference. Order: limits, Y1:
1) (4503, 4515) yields 0.01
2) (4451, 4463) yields -0.03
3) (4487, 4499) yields -0.01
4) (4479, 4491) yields 0.06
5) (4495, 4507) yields 0.01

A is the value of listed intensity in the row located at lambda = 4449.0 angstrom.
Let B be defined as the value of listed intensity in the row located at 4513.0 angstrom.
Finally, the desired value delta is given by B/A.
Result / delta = 0.82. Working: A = 2.11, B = 1.74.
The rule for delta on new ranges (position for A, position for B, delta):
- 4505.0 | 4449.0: 0.78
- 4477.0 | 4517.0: 1.08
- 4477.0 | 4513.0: 0.76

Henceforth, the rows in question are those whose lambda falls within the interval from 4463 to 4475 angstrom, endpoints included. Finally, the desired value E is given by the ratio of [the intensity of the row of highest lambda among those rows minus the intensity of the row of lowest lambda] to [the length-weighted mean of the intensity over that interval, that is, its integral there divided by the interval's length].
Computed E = -0.12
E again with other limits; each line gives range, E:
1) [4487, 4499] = -0.28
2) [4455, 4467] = 0.05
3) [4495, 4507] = 0.37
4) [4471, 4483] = 0.21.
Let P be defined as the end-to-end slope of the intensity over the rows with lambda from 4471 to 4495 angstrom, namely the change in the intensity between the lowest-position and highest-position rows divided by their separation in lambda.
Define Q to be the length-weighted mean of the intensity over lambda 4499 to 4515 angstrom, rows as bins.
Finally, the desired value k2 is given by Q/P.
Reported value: 307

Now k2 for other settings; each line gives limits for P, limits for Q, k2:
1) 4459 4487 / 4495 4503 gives 81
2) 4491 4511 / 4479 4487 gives 135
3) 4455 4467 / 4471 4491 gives 190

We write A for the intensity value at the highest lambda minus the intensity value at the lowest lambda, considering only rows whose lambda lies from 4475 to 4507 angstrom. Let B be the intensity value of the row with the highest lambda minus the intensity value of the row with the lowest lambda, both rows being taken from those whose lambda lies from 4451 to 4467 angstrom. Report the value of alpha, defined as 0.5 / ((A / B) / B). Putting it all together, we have 0.13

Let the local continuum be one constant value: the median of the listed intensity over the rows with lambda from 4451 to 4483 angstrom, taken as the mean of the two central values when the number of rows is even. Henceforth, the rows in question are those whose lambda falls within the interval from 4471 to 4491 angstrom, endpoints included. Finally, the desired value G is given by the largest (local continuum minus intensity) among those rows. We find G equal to 0.15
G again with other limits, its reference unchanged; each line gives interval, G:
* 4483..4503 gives 0.34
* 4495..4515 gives 0.44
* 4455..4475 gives 0.24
